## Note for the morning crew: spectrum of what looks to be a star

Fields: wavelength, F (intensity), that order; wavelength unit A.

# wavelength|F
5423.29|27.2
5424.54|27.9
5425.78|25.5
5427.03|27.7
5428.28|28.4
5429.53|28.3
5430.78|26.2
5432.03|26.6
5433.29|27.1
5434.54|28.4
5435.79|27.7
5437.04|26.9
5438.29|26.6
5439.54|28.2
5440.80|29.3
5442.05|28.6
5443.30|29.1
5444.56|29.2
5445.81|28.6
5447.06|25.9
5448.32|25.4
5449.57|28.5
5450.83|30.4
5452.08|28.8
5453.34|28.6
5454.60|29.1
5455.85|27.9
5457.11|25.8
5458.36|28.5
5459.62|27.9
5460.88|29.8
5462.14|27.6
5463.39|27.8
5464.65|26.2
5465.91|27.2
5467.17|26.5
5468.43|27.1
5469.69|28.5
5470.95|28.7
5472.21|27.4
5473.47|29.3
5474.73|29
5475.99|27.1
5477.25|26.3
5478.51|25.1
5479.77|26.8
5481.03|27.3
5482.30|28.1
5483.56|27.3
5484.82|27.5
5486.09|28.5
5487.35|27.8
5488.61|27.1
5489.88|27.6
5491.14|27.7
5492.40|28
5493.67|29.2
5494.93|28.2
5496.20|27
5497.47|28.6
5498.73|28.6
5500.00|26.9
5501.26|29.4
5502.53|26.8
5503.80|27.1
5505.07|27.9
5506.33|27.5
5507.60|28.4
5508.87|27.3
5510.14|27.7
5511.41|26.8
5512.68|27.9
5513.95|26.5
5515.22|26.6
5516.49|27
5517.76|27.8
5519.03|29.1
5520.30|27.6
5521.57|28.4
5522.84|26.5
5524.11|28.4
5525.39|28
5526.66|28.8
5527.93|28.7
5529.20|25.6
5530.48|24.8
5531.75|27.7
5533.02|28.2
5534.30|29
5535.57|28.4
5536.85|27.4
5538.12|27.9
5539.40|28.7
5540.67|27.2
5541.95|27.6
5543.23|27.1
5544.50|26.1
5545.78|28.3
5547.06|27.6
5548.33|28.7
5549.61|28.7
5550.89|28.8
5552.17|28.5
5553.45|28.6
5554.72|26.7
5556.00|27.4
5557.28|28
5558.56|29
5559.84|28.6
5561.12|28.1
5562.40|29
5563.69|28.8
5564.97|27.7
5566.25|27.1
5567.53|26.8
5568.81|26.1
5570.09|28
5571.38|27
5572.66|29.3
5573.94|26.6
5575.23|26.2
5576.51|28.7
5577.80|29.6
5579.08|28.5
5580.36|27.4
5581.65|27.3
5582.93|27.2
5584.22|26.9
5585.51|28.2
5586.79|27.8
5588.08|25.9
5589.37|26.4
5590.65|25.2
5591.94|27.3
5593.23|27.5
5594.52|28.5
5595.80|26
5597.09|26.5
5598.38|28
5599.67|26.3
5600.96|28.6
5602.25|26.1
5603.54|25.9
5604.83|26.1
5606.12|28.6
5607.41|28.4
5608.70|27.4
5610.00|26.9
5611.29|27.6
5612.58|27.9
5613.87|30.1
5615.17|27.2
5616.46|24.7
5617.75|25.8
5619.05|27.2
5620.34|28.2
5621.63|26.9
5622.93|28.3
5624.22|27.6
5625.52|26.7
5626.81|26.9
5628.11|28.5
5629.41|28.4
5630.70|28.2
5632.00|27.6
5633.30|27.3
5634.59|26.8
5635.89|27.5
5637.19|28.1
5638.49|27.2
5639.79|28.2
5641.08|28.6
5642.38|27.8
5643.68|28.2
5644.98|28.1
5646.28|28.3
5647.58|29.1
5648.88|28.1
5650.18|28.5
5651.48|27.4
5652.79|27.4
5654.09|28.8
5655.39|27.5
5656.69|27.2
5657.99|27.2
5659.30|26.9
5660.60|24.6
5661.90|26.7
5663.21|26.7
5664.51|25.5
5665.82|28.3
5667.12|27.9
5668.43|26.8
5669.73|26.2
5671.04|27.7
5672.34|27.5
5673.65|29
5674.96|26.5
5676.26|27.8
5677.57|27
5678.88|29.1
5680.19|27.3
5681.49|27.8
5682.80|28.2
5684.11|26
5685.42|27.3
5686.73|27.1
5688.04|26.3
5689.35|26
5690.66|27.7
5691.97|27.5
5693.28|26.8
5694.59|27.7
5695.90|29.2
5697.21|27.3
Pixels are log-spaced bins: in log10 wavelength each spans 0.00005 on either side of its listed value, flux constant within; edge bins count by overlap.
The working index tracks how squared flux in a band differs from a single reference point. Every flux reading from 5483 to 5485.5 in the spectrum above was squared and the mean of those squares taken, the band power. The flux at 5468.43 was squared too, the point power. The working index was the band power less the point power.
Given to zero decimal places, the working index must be 16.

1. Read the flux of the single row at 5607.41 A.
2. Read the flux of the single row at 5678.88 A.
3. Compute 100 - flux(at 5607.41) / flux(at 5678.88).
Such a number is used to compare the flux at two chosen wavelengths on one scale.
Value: 99.0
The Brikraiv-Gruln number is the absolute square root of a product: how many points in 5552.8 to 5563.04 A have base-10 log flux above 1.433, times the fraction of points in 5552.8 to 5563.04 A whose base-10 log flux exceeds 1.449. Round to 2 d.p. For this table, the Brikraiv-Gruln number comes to 1.87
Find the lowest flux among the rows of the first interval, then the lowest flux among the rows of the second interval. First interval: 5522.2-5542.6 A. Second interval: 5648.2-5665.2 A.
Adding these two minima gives 49.4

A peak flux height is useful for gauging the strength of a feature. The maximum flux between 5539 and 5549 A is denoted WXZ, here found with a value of 28.7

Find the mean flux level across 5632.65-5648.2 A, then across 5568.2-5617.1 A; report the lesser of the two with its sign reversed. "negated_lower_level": -27.3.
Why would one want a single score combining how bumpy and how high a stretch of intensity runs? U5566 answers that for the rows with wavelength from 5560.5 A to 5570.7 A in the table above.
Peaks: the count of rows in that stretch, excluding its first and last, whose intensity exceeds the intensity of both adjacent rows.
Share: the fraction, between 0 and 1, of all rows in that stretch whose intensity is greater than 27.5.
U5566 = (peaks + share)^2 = 2.6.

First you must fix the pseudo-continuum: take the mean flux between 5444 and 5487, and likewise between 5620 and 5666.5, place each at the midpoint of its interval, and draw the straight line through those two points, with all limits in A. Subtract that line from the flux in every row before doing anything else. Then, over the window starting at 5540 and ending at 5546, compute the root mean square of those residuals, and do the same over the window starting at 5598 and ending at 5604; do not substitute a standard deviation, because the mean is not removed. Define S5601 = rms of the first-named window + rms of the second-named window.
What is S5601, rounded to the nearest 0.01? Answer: 2.11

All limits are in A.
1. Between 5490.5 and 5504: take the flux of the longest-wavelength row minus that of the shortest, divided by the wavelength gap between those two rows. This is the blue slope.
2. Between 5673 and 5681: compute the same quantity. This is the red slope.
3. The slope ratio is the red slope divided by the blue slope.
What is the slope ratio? 5.5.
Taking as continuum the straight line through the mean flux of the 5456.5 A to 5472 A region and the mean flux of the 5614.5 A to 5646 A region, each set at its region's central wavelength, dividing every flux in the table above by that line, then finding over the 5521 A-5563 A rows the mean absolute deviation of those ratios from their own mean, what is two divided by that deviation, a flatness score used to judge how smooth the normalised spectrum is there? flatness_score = 70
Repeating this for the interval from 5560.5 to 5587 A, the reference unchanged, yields 66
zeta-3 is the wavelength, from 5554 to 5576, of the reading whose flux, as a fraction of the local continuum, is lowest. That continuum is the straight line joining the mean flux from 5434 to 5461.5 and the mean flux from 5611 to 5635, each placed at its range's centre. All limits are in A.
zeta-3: 5568.81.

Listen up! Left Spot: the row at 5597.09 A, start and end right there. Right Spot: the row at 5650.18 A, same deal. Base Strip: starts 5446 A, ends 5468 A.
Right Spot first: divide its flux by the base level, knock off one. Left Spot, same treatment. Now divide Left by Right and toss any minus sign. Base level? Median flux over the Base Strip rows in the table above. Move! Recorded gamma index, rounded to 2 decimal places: 2.33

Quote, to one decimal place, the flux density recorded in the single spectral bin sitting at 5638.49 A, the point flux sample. 27.2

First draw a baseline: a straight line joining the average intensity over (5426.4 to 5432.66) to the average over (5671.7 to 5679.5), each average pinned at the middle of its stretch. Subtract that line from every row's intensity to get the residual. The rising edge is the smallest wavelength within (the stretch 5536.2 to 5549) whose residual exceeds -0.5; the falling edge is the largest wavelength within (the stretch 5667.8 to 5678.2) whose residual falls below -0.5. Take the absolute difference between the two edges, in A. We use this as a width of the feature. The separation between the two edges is 140.7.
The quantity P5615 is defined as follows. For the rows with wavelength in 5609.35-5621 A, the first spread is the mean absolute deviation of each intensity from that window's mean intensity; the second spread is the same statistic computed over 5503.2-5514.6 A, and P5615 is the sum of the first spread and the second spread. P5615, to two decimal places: 1.50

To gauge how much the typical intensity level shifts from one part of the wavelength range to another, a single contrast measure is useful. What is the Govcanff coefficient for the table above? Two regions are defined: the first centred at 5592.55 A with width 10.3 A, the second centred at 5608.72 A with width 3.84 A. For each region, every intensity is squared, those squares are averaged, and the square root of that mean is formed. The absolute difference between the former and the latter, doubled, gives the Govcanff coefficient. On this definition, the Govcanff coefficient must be 1.8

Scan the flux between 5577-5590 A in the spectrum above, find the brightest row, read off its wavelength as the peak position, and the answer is 5577.80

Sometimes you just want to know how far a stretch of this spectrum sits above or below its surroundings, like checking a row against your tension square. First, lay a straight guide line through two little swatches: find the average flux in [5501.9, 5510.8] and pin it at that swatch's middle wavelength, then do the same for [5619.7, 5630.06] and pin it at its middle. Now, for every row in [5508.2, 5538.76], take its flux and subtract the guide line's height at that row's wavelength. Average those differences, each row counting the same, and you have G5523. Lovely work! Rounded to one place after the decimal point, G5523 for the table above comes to 0.0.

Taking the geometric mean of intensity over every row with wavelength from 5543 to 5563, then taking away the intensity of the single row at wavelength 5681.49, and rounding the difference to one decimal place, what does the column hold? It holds 0.3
